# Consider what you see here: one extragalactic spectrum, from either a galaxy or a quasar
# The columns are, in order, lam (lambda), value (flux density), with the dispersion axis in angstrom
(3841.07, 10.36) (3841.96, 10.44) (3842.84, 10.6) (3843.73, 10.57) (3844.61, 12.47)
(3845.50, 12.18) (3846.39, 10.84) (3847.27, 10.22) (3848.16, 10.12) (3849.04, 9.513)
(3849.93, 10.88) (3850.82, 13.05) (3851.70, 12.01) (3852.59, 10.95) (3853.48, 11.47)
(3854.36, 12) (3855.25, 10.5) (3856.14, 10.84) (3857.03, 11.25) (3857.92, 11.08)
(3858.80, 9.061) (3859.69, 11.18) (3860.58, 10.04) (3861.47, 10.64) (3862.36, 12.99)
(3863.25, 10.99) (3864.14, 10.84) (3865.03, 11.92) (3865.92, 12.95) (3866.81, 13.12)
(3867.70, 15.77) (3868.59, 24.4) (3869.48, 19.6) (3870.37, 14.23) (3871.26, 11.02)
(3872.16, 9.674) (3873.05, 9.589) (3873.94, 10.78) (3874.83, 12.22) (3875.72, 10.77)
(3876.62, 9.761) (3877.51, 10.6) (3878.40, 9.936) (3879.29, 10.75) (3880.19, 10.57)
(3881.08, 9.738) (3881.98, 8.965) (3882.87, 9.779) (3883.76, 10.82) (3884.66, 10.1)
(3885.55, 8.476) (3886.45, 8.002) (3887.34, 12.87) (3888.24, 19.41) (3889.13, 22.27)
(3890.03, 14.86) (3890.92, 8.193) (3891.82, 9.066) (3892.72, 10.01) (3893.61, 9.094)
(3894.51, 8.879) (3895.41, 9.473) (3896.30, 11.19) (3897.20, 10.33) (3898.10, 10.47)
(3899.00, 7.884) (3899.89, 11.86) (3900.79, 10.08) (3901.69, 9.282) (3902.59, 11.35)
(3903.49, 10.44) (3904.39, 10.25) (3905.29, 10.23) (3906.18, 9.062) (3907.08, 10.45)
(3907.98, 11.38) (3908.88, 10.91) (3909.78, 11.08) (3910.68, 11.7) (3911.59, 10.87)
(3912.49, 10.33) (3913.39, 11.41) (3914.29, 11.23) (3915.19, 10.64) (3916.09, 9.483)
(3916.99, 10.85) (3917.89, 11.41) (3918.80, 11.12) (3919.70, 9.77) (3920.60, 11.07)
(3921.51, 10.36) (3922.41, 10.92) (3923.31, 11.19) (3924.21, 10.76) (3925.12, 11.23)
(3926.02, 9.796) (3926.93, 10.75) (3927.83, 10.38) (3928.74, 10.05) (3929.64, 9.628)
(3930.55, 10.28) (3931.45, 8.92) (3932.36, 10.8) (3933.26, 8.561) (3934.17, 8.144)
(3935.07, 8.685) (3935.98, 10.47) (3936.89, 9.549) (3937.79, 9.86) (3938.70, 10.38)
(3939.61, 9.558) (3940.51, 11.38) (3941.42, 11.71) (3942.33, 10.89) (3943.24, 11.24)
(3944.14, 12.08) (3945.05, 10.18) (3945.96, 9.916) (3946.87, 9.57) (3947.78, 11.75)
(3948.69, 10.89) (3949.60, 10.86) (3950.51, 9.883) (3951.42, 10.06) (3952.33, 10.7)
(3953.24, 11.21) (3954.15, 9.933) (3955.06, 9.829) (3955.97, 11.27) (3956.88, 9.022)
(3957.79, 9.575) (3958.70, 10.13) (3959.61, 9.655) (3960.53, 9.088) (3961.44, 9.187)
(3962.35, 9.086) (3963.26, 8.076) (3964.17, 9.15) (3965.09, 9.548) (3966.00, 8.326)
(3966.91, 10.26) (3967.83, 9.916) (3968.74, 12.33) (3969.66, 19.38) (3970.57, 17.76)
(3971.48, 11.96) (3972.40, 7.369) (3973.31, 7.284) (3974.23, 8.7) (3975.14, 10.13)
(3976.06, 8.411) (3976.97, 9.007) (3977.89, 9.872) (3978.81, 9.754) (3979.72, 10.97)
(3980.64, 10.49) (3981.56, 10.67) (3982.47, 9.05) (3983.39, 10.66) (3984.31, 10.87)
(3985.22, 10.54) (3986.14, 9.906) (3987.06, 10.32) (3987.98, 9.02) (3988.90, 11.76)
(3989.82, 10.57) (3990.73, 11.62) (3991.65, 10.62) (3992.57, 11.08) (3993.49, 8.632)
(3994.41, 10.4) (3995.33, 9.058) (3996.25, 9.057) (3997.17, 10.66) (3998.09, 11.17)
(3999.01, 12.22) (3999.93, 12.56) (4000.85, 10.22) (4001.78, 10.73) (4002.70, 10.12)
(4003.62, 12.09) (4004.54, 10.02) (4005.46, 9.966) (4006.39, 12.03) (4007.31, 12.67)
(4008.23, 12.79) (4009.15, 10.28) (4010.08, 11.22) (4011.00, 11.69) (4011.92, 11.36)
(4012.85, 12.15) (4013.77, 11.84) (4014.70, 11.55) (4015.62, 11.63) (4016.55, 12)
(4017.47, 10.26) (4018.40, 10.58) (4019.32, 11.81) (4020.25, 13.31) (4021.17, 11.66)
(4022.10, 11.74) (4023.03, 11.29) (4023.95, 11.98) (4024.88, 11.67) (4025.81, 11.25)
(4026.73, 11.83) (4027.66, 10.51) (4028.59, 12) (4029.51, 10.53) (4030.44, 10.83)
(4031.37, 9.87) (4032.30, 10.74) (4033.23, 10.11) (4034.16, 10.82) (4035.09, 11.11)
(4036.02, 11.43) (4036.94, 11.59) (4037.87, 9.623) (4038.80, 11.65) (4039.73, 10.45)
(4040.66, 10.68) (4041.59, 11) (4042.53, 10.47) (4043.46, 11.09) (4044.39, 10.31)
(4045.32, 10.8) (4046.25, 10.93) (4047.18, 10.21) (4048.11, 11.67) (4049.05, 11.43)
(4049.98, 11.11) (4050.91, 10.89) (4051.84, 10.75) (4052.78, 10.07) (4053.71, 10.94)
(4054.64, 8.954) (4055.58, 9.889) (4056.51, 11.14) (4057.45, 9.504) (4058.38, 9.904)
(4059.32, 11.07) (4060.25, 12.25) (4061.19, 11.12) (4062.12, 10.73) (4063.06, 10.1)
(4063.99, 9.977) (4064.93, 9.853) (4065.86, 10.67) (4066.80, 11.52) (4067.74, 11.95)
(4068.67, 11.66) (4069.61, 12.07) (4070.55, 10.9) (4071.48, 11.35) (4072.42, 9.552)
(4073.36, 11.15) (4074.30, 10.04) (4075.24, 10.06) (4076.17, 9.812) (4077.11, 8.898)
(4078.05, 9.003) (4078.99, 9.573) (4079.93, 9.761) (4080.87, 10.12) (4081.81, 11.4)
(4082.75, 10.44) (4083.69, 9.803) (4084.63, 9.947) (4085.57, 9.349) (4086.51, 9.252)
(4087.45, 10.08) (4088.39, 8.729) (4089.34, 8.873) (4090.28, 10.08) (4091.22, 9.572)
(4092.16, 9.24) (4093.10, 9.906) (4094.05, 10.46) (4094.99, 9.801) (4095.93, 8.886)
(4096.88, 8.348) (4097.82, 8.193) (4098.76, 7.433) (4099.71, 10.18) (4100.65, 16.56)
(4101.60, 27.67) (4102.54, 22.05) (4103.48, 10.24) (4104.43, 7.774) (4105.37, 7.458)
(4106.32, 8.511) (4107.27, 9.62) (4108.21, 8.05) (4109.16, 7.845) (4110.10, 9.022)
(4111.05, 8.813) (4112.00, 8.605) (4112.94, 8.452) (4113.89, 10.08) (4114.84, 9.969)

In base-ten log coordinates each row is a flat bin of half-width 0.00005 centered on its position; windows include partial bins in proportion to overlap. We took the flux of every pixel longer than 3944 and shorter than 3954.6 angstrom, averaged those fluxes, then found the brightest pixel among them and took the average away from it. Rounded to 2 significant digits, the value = 1.5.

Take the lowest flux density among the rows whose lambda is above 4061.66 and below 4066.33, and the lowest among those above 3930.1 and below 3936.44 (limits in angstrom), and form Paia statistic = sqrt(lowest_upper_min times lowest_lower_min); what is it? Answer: 9.0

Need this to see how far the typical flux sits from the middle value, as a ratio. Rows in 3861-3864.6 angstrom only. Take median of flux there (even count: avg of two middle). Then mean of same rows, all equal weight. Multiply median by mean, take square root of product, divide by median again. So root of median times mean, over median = 1.020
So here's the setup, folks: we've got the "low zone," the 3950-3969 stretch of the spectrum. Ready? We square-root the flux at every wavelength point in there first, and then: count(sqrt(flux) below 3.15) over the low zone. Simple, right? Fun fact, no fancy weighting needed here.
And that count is 13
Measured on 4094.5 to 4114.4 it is 15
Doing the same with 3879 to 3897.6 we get 10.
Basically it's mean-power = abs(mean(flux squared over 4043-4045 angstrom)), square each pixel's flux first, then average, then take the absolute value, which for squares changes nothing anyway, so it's 115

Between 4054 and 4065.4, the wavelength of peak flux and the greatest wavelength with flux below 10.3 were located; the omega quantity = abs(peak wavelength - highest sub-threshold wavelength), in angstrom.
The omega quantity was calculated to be 4.7 angstrom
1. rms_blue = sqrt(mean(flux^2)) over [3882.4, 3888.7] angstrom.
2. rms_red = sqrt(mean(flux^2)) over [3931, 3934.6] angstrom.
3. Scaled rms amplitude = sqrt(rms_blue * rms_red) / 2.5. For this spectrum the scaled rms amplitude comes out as 4.18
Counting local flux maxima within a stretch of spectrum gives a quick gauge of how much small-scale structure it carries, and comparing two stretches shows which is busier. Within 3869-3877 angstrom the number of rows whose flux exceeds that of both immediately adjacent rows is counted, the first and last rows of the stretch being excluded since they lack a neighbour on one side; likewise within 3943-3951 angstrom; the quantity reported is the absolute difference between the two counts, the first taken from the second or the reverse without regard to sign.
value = 1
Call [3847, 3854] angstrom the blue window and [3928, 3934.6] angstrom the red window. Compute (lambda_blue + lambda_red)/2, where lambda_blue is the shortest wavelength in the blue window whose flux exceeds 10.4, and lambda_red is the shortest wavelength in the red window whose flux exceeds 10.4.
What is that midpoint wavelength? 3891.1 angstrom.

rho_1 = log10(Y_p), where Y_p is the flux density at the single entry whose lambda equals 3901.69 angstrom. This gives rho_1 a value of 0.97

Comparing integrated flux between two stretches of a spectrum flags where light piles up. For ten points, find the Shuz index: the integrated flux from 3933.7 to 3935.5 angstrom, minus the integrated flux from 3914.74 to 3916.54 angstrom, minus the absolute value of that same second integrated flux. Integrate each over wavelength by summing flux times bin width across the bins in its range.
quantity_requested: -21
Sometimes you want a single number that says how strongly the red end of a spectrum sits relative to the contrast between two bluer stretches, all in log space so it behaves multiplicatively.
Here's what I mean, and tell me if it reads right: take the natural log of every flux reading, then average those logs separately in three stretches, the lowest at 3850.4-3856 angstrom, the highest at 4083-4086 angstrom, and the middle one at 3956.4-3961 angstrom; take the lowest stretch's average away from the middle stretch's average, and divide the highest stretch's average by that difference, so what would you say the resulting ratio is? -11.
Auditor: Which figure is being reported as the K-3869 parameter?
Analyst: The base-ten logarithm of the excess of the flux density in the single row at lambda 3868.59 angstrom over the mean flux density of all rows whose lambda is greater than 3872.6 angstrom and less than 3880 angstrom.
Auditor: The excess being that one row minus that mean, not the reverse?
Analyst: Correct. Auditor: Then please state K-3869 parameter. 1.1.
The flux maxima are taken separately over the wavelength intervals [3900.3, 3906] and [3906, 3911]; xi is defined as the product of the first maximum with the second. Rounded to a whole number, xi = 133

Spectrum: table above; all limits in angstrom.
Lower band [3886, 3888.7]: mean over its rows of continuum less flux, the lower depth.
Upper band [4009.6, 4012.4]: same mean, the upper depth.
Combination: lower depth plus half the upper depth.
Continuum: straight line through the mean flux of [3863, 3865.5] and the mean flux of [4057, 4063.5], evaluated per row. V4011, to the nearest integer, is -3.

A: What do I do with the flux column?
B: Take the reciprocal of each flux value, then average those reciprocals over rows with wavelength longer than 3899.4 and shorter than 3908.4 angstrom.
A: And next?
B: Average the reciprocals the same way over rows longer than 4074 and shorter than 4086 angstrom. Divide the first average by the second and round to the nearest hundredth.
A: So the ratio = 0.95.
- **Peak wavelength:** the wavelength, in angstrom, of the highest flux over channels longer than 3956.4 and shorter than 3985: 3969.66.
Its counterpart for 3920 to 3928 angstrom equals 3925.12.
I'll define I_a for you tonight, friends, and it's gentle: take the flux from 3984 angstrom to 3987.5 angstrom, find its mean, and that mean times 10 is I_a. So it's 104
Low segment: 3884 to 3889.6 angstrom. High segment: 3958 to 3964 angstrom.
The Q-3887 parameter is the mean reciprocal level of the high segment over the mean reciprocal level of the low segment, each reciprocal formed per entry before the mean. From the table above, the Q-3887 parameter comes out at 1.27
